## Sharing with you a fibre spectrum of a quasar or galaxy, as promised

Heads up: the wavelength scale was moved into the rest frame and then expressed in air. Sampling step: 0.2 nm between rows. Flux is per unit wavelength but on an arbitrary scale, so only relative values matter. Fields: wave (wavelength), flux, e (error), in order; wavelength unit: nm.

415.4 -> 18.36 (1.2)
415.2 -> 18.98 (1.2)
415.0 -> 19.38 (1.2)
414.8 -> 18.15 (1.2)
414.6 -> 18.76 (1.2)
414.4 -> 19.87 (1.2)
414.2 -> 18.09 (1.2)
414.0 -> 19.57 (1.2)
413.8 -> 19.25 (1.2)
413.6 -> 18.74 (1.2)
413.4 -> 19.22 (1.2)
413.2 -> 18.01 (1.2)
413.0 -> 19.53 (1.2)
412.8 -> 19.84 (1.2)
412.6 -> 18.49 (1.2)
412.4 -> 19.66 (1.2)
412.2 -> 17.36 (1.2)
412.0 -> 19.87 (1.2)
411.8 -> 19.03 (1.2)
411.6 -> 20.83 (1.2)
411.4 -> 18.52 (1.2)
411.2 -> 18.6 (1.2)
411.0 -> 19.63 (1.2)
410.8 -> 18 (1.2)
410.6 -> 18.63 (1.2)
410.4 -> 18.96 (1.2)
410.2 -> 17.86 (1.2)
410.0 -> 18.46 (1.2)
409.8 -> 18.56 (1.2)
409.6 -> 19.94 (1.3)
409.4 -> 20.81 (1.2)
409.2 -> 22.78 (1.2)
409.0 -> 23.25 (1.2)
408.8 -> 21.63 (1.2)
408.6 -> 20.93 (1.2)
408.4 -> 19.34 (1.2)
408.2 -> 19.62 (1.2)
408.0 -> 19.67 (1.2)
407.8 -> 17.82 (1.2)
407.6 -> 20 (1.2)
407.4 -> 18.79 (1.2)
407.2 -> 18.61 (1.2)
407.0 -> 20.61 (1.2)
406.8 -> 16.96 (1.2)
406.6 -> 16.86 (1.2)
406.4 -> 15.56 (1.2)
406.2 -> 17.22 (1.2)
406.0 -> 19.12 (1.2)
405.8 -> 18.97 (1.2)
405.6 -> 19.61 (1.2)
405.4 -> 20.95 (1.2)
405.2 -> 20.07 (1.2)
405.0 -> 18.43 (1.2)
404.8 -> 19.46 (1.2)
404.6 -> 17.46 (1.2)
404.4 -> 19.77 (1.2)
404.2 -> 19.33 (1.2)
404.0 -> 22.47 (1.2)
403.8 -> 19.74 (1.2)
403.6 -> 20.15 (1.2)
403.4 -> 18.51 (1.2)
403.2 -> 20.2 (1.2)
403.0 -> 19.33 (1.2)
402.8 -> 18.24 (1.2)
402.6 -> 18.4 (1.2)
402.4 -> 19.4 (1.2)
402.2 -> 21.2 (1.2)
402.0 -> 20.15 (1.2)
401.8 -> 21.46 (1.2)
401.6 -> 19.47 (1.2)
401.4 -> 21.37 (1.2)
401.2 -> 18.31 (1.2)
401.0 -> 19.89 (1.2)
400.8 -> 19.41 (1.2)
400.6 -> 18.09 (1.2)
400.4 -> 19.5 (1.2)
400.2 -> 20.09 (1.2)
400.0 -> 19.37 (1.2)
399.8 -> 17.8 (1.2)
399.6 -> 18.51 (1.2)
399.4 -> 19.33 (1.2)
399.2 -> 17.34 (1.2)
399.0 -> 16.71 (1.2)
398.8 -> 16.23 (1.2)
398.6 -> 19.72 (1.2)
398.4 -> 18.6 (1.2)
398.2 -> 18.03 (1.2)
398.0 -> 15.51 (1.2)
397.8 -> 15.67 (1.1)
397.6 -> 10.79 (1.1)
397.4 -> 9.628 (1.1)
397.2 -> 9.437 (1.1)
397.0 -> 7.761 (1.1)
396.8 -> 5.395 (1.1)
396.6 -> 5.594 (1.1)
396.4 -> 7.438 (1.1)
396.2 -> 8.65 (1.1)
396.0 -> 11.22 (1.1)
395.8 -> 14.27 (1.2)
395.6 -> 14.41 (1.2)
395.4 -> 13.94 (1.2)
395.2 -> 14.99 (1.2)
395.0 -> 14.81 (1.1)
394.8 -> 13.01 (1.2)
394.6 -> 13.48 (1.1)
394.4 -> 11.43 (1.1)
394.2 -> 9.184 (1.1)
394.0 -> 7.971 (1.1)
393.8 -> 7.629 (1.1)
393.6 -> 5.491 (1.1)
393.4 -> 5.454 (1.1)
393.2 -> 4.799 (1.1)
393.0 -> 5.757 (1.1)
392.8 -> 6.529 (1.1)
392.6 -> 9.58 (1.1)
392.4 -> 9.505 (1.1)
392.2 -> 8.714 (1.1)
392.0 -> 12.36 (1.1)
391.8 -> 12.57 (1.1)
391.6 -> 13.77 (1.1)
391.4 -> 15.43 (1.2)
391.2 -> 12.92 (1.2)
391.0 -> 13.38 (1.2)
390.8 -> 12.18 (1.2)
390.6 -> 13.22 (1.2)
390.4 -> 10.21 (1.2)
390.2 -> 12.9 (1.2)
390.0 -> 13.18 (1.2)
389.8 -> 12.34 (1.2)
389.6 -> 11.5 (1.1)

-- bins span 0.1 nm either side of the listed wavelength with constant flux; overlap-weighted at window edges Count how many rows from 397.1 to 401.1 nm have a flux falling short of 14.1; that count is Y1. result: 3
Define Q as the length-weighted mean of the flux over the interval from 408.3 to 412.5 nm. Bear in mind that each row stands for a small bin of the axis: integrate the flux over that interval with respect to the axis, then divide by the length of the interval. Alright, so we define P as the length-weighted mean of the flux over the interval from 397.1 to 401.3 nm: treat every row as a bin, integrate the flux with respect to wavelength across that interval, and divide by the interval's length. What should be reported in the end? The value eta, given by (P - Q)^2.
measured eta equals 7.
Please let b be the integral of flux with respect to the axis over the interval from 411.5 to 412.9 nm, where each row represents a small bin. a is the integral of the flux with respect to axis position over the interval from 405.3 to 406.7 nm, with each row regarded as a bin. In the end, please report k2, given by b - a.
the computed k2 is 1.4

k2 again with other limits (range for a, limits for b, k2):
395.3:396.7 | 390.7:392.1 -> 3.4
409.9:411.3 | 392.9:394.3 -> -16.8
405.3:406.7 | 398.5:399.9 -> -0.5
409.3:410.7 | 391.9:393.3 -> -15.2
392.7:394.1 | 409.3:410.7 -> 17.9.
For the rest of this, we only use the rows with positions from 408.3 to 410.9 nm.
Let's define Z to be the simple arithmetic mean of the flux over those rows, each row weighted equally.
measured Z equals 19.9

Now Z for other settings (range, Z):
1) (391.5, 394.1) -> 8.5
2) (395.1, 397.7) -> 10.3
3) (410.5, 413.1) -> 19.1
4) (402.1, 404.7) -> 19.6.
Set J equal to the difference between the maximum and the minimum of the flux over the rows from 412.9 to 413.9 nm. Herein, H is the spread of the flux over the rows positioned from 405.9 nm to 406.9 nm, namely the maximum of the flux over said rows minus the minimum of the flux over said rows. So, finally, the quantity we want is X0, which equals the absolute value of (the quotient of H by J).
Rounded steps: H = 3.6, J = 1.5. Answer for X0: 2.3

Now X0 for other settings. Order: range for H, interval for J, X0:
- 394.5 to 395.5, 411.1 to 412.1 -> 0.9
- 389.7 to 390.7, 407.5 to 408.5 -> 1.4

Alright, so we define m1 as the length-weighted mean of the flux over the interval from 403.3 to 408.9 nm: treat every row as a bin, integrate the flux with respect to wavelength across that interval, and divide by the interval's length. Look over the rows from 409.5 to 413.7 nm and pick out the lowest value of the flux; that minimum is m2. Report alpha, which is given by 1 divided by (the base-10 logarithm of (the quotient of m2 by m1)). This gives -23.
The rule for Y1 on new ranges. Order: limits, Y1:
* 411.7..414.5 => 0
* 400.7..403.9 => 0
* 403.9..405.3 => 0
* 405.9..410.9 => 0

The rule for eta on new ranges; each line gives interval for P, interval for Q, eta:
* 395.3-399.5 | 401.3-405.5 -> 44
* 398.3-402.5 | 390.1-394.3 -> 84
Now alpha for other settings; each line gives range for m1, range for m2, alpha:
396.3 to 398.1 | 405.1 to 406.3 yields 4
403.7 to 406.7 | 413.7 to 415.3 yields -47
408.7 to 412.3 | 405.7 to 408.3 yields -10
